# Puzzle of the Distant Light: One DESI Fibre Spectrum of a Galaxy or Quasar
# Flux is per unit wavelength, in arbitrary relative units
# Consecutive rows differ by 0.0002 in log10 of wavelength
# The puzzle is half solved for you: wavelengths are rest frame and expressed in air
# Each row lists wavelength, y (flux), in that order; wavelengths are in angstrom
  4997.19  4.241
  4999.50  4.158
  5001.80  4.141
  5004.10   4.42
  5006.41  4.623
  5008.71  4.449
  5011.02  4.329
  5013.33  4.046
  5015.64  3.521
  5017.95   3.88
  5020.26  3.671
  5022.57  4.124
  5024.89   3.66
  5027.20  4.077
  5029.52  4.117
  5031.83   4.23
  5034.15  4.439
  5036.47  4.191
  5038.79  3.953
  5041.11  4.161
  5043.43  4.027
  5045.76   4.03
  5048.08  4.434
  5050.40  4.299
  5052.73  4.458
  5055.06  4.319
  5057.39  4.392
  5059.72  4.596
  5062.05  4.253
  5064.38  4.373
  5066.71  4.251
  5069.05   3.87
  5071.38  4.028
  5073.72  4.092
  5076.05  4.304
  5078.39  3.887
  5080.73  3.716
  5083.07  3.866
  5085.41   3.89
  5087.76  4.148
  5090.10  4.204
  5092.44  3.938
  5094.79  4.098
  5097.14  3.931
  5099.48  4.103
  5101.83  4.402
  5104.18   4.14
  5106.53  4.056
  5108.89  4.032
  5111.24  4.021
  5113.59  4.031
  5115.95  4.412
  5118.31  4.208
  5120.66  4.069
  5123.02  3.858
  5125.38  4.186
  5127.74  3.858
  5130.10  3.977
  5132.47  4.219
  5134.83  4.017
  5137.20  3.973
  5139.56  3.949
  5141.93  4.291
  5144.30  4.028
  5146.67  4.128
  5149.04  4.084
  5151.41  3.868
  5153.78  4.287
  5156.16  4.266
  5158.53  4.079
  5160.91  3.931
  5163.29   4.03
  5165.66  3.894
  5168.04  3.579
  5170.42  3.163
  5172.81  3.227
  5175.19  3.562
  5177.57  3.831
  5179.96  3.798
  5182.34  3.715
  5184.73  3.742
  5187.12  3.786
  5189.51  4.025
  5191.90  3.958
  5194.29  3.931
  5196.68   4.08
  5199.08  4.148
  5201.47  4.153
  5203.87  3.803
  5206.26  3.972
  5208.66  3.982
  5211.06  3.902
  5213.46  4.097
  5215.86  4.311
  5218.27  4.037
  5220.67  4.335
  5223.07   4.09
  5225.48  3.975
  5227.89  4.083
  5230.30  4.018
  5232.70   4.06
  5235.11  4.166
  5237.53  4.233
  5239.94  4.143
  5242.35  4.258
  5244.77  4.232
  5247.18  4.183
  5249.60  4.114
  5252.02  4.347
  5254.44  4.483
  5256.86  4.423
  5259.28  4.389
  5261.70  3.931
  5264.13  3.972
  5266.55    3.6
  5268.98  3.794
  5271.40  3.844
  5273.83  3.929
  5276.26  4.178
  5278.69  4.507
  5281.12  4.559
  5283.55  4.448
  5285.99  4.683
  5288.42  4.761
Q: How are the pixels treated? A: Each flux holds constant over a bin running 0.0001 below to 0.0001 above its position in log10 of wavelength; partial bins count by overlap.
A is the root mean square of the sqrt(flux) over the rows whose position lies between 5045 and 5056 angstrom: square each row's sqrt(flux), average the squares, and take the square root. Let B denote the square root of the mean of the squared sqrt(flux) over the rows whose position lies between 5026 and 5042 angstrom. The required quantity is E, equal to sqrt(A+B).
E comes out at 2.029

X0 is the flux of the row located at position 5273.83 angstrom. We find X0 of 3.929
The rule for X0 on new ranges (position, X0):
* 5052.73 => 4.458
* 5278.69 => 4.507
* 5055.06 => 4.319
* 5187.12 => 3.786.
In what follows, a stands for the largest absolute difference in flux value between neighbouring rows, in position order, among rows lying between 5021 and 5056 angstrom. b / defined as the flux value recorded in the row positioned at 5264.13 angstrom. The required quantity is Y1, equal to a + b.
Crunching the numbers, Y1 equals 4.44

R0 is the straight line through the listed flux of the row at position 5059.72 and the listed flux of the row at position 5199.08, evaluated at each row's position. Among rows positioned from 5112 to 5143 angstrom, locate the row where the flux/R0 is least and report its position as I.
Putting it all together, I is 5123.02 angstrom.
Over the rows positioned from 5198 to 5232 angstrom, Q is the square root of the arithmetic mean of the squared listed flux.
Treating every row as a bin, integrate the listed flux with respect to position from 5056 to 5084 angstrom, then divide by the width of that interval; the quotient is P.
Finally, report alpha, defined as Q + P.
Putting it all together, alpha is 8.21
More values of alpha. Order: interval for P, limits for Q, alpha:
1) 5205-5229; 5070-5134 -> 8.14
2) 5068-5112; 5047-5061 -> 8.46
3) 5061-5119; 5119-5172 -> 8.08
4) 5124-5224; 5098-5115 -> 8.07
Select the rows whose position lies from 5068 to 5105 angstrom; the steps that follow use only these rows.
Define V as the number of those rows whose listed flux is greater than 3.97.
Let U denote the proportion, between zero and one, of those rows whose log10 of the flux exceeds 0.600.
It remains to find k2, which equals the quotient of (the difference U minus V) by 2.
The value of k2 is -4.2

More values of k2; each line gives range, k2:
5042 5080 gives -6.6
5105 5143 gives -6.2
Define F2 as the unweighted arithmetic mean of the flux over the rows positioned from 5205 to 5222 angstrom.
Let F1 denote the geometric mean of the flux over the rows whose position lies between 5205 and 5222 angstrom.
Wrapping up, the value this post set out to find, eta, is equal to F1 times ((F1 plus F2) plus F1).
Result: 50.1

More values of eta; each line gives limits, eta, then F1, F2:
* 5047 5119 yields 51.6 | 4.15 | 4.15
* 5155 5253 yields 47.4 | 3.97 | 3.98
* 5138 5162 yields 50.2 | 4.09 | 4.09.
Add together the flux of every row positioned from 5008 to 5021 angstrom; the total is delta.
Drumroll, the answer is 23.9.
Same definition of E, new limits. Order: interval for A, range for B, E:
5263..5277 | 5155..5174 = 1.978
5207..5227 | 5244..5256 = 2.022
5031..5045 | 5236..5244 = 2.023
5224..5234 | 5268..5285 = 2.013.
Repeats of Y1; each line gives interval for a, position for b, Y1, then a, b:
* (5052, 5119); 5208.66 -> 4.40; 0.417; 3.982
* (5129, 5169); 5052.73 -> 4.88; 0.419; 4.458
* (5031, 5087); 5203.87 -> 4.22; 0.417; 3.803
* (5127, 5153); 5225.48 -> 4.32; 0.342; 3.975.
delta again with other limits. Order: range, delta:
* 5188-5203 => 24.3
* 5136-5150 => 24.5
